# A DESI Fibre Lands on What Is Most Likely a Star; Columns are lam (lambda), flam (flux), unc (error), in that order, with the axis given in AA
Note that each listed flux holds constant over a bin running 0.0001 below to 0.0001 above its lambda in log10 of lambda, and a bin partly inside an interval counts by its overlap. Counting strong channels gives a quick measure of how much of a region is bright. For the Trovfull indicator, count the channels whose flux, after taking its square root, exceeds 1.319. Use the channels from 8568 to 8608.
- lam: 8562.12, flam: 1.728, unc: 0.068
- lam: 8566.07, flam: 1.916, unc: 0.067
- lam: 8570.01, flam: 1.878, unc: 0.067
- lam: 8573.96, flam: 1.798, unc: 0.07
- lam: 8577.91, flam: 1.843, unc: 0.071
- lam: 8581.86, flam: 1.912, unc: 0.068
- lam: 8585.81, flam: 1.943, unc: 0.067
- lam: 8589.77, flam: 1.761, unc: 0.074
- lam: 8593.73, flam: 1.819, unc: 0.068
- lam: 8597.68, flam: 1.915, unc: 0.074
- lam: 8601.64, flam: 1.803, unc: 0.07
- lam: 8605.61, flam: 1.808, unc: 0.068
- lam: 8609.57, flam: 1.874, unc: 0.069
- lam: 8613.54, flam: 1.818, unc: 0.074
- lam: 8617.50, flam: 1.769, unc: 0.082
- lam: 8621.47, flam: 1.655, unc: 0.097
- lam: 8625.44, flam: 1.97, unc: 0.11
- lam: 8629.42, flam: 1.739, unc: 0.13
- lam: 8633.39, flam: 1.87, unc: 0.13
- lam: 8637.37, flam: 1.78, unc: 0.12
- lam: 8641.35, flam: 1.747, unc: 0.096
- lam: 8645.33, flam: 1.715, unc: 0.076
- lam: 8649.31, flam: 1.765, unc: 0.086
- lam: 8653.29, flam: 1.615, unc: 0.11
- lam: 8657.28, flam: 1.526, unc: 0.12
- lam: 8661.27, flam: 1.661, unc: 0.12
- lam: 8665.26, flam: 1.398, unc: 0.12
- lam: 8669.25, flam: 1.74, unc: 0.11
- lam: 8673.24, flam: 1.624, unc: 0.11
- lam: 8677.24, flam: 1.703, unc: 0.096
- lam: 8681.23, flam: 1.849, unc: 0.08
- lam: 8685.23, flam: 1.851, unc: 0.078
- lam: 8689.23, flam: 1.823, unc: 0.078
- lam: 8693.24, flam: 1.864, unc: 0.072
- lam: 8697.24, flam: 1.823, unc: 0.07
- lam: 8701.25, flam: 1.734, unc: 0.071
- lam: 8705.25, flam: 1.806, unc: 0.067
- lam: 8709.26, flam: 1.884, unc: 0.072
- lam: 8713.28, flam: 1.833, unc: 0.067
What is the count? 10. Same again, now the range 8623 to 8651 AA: 5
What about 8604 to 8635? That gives 6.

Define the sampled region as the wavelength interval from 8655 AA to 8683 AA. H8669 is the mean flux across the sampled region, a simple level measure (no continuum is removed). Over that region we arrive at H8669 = 1.64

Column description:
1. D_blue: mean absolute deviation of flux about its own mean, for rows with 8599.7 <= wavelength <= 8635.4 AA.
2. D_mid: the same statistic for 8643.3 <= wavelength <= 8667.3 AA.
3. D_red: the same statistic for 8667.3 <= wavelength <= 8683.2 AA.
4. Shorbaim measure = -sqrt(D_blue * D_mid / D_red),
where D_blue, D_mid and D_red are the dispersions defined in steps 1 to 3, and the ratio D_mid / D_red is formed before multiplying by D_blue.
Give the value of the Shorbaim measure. -0.31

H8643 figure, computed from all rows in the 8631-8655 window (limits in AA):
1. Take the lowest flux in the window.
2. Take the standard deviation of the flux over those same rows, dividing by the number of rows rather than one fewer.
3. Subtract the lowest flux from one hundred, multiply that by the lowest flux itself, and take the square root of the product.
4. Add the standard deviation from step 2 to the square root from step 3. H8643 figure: 12.7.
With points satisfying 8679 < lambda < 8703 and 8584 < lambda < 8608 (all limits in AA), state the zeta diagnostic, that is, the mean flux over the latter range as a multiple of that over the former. 1.010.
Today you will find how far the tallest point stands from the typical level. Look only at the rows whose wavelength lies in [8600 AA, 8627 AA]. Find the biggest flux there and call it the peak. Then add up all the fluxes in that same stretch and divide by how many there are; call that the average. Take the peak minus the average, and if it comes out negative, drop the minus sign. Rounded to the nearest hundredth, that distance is 0.16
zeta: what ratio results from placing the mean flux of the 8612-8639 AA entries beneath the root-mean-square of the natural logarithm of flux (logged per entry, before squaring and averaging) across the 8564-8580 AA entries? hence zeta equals 0.344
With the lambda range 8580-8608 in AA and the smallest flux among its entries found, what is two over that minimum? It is 1.14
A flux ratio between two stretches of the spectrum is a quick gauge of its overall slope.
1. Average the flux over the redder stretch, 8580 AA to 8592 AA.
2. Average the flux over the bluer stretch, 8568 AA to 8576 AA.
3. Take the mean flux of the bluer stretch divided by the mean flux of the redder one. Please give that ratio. 0.98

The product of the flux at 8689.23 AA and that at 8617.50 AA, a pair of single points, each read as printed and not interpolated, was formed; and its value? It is 3.22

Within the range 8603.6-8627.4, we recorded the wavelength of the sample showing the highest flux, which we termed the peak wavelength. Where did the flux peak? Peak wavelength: 8625.44 AA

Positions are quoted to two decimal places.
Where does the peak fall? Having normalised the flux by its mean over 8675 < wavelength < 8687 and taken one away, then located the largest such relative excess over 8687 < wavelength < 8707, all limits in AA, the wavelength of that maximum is 8693.24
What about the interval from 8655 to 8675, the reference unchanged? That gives 8669.25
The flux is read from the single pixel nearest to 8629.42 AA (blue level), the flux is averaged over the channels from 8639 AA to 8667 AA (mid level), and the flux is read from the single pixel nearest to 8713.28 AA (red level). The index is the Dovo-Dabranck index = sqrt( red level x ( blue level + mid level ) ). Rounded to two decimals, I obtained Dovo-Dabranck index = 2.49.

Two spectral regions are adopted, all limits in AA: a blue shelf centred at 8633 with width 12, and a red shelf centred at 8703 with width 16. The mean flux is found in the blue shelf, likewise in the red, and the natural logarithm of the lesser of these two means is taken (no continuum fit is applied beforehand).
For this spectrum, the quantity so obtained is 0.59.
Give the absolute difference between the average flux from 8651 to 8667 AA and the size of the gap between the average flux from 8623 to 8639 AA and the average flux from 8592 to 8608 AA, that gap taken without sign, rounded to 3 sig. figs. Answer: 1.55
